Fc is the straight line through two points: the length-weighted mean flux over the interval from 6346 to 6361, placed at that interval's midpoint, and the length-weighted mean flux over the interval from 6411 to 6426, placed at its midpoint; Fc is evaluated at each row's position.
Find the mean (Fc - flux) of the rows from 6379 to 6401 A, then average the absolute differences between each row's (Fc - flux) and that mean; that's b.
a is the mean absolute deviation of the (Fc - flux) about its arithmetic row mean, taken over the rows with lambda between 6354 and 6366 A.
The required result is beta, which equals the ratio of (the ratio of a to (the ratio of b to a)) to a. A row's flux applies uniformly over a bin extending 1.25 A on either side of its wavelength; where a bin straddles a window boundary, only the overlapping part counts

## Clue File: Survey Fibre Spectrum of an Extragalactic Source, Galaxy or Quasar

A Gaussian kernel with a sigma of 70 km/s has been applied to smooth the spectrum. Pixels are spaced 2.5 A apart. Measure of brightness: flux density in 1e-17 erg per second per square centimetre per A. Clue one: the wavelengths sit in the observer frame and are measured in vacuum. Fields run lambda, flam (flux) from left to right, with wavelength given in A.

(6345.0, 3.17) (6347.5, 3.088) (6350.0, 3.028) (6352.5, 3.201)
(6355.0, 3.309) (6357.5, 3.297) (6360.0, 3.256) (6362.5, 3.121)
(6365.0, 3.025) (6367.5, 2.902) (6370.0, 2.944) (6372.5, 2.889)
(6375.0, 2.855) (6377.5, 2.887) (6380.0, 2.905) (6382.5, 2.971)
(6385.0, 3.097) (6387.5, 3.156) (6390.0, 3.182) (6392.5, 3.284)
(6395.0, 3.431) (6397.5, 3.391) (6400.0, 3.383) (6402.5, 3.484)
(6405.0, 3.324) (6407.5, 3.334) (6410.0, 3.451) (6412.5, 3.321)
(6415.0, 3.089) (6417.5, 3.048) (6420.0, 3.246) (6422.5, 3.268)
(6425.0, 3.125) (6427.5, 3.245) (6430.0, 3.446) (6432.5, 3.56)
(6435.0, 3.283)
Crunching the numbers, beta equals 0.7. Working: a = 0.10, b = 0.154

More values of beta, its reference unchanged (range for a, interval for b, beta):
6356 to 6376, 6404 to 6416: 1.6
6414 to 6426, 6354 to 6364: 1.3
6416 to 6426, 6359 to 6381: 0.8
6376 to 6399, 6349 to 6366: 1.6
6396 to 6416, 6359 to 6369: 0.7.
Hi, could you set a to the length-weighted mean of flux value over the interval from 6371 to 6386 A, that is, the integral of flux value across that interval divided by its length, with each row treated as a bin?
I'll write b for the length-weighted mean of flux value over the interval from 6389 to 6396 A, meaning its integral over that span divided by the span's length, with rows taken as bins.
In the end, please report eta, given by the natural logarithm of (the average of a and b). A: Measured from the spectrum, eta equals 1.14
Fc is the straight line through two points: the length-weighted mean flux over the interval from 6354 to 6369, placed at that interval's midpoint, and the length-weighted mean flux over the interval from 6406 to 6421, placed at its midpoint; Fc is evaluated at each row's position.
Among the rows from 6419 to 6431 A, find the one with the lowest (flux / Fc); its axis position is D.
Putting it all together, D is 6425.0 A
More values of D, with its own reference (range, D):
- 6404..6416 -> 6415.0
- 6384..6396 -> 6385.0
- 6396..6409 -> 6405.0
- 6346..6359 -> 6350.0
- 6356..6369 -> 6367.5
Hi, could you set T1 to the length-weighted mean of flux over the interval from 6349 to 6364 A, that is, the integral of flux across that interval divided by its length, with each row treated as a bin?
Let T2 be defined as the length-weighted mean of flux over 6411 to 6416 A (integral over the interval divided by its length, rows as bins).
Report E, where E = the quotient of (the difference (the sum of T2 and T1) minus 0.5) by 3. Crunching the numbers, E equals 1.98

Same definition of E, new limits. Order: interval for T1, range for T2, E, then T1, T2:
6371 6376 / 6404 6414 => 1.91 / 2.88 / 3.35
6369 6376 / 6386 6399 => 1.89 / 2.90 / 3.29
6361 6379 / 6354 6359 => 1.92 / 2.95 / 3.30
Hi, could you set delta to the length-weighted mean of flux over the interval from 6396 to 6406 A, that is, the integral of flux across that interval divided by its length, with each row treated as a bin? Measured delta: 3.40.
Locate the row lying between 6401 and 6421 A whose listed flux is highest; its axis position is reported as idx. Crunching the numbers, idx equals 6402.5 A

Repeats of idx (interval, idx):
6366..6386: 6385.0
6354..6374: 6355.0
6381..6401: 6395.0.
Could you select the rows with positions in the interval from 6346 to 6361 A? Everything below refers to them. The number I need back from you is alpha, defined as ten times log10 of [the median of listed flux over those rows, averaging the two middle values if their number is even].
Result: 5.09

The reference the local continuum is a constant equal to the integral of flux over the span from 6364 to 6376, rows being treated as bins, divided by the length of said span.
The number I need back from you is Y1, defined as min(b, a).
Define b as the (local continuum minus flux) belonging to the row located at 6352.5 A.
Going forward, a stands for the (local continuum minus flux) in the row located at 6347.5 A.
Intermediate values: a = -0.2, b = -0.28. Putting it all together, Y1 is -0.28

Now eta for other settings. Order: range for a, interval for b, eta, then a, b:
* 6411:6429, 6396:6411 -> 1.19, 3.20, 3.4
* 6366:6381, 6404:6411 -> 1.14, 2.90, 3.4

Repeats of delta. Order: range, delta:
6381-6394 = 3.14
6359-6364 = 3.18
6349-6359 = 3.21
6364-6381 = 2.91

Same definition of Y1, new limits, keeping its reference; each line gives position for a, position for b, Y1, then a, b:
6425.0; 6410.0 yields -0.53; -0.2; -0.53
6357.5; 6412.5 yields -0.40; -0.4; -0.40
